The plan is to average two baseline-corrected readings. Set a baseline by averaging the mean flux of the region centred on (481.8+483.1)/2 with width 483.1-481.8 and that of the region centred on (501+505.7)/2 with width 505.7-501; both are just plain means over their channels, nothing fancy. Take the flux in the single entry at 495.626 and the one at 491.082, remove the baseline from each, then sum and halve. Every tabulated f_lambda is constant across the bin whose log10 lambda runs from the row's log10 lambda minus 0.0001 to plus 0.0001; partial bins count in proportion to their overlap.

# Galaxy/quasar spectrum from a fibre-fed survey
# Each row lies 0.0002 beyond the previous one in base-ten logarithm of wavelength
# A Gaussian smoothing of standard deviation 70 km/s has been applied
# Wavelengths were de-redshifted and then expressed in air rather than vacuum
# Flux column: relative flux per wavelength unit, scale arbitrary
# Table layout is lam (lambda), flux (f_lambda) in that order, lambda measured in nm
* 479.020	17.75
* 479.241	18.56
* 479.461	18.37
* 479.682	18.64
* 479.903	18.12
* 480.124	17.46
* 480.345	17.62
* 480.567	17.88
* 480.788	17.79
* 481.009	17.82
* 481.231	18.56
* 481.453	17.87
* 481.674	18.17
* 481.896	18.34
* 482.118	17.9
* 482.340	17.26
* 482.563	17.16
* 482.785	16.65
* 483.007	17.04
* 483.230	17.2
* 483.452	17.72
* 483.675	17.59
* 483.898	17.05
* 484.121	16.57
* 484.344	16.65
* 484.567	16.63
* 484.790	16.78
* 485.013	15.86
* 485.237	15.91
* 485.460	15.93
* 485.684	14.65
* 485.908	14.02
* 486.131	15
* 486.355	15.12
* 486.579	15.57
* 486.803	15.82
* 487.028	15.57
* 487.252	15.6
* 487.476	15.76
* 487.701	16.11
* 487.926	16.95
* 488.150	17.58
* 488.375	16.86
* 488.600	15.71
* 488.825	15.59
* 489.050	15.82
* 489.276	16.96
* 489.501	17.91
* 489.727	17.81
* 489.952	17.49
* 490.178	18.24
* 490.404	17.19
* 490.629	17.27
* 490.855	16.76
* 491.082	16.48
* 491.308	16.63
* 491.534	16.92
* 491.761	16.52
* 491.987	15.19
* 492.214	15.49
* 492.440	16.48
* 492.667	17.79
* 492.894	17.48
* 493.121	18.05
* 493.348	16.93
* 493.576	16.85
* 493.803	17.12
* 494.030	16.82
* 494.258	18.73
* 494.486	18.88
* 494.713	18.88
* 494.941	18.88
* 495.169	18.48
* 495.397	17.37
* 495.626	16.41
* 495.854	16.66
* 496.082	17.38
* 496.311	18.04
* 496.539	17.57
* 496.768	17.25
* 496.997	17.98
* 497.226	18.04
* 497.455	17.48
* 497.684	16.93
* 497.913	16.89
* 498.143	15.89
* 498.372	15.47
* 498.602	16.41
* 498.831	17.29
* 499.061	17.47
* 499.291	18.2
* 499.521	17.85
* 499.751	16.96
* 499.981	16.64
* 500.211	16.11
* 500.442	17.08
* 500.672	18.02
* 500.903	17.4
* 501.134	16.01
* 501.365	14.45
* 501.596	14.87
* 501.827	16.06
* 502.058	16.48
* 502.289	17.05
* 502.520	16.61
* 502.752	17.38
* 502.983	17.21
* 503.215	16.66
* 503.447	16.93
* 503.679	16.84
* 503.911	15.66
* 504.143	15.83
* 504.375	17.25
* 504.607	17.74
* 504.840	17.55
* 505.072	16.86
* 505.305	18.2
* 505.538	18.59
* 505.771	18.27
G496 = -0.61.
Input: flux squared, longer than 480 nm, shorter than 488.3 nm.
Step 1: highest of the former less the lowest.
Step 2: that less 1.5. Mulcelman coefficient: 146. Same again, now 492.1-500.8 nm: 116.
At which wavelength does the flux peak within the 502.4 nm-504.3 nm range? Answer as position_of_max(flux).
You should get 502.752 nm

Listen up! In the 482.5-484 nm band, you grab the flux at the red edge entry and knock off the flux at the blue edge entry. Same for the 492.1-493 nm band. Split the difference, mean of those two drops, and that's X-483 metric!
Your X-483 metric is 0.94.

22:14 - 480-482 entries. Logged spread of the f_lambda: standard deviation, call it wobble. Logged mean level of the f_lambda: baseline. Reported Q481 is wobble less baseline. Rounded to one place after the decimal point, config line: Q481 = -17.6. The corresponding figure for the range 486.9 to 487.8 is -15.5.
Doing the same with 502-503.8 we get -16.6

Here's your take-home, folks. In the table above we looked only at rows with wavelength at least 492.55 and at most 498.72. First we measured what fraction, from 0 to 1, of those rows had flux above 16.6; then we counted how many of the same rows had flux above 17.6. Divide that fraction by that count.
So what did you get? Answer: 0.085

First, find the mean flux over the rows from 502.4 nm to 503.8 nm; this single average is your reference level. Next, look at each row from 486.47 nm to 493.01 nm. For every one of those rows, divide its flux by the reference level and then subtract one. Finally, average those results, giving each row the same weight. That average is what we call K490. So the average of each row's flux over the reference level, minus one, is -0.02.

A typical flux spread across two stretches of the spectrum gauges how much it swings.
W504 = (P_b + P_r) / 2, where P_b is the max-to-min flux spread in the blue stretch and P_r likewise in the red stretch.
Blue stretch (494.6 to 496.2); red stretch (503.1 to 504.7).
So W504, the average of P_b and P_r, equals 2.3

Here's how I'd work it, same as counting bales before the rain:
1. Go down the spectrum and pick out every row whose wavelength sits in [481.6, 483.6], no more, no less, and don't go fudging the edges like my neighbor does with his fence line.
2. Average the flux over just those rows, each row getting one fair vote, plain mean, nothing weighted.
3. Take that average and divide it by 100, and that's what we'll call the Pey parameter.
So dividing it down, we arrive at 0.175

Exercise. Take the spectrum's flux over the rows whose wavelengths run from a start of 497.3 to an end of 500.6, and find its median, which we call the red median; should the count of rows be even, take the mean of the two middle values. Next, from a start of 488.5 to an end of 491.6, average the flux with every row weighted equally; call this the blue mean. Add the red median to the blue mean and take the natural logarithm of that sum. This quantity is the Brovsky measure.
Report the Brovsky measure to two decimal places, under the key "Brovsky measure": 3.52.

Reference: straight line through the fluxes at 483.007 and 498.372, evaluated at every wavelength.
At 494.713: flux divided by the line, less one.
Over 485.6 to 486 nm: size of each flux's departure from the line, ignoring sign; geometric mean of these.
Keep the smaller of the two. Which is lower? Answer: 0.19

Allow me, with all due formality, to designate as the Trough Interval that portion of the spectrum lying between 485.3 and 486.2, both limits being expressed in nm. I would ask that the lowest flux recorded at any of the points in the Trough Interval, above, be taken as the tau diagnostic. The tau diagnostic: 14.02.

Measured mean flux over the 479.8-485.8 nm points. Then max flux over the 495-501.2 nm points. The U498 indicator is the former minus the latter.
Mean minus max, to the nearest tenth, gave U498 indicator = -1.3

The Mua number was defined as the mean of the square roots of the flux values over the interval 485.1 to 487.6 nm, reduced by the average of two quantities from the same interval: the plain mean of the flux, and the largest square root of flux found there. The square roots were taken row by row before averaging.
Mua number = -5.76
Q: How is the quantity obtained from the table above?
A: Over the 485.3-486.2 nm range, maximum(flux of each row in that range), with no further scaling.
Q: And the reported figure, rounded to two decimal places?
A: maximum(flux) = 15.93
